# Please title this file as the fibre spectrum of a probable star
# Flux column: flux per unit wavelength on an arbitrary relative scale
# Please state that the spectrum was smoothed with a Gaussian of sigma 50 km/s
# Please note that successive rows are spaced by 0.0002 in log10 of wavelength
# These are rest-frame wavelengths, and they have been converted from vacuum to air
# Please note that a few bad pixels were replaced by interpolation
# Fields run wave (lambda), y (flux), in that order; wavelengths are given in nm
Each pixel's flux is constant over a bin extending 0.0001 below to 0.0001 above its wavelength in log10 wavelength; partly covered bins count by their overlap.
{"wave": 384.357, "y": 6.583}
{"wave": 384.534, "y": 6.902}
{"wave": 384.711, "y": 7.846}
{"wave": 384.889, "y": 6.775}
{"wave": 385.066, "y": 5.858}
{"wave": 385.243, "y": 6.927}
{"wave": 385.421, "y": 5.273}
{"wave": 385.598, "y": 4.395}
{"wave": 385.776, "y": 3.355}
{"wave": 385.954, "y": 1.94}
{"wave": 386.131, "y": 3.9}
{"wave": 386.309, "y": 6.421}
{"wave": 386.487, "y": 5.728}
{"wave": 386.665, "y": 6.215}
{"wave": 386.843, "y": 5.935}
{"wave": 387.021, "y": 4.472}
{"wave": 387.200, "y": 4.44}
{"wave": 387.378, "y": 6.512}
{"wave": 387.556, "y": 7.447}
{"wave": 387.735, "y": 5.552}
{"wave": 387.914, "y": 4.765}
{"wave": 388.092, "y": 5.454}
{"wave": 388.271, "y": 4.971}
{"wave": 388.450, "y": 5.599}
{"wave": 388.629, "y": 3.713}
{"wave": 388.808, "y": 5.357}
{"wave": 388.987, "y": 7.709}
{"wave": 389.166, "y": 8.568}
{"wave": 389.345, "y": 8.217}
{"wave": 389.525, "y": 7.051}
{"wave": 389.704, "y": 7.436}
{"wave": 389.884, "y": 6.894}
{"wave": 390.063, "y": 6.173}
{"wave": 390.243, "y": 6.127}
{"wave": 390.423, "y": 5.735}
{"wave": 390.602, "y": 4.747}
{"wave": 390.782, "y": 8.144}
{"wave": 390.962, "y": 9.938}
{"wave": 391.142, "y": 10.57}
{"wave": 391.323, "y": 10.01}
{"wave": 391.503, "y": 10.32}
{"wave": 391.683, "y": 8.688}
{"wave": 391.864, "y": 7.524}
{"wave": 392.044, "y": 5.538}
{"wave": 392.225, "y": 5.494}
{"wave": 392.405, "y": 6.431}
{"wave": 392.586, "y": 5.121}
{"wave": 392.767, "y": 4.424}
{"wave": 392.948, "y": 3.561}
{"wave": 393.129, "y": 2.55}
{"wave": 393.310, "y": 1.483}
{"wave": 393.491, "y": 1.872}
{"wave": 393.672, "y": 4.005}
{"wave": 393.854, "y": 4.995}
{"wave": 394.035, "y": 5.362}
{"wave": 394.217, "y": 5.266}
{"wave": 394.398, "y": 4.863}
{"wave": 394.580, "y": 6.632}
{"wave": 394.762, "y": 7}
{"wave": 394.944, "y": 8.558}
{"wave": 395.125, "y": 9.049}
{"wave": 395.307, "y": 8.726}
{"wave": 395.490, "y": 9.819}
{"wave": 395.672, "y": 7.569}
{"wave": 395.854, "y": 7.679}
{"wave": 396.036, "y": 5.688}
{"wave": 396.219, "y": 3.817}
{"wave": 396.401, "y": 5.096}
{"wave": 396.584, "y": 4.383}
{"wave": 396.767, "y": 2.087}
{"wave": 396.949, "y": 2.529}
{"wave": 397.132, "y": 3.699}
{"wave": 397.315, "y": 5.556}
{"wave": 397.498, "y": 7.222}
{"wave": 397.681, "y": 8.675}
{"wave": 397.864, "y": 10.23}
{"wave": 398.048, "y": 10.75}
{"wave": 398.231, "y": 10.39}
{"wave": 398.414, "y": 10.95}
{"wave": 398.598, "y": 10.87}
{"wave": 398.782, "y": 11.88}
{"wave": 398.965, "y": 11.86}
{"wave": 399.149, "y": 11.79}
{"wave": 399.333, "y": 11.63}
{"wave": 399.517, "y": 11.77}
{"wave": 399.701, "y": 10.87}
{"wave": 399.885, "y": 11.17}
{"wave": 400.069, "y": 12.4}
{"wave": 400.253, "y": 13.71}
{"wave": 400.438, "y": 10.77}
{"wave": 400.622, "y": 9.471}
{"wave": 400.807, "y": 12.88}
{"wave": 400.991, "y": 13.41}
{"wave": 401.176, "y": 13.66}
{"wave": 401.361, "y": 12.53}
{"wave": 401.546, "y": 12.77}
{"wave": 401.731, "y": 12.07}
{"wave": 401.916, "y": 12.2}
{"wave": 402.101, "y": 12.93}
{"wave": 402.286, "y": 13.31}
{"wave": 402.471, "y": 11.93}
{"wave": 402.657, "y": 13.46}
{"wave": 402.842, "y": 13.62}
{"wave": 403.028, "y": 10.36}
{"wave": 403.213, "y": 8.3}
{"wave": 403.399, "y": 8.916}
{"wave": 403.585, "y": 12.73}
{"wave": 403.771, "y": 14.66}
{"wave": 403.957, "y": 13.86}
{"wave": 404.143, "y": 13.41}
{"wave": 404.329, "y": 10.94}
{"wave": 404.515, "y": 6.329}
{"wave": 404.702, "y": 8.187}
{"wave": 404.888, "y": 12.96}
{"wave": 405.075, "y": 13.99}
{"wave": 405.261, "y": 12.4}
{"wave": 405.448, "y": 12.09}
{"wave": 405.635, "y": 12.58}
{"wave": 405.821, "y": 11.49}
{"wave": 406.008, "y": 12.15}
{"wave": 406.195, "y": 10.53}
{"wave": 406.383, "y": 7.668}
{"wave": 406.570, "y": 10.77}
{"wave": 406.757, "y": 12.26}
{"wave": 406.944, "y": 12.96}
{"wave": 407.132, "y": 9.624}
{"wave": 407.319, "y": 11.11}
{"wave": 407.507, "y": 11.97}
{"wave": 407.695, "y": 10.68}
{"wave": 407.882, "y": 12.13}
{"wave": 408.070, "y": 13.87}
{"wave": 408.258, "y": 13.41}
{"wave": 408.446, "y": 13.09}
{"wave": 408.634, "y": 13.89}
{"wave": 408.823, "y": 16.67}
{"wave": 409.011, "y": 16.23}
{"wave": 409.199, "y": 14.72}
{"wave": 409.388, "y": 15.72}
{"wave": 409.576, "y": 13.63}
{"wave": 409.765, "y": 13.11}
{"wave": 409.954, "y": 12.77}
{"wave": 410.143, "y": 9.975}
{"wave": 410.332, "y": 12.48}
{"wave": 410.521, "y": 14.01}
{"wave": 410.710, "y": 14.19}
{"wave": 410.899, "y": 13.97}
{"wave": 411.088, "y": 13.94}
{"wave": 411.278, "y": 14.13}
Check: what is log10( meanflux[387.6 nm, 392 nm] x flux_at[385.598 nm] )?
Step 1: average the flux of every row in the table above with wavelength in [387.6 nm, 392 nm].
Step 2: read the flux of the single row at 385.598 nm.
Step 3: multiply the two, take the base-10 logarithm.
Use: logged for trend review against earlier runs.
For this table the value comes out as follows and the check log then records 1.5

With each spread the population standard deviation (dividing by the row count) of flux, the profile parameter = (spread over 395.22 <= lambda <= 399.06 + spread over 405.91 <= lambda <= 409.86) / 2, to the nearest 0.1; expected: 2.6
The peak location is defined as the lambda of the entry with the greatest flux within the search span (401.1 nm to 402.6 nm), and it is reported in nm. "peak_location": 401.176 nm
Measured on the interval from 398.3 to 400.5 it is 400.253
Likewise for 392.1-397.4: 395.490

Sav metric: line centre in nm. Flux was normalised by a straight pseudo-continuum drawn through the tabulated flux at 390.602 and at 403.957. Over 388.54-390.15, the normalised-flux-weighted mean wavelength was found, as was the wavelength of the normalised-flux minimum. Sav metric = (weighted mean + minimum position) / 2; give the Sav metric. 388.99 nm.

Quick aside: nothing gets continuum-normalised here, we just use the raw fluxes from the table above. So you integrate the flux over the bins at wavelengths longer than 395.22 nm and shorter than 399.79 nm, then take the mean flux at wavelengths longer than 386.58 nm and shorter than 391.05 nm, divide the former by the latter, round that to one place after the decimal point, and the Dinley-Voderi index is 6.0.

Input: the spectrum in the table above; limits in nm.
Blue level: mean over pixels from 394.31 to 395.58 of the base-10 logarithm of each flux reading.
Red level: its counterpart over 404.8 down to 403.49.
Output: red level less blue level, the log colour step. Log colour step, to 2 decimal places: 0.16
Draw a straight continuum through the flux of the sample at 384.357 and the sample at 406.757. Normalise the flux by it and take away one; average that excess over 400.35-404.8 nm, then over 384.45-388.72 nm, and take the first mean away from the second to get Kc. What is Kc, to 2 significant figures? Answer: -0.29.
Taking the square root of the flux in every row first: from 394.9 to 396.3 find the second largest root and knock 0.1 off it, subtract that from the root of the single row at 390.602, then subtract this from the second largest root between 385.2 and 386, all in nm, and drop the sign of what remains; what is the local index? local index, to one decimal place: 3.0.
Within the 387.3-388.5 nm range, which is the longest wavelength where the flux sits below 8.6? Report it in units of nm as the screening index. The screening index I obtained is 388.450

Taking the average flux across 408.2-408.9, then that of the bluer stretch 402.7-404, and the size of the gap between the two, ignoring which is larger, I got 2.5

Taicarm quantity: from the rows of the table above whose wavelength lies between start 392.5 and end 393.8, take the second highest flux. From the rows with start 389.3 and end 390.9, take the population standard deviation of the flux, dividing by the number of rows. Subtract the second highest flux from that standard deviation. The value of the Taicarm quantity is -3.3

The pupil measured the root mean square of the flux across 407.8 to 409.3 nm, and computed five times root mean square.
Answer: 72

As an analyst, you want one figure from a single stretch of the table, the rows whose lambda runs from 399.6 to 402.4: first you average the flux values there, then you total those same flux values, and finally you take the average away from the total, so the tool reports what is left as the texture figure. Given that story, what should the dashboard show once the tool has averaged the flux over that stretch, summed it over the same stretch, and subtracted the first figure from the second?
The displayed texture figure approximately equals 172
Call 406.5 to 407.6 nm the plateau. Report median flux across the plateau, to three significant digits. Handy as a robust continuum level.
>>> 11.5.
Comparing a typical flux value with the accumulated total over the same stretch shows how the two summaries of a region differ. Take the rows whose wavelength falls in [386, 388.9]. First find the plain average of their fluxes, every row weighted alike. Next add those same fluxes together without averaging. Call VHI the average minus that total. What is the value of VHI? -81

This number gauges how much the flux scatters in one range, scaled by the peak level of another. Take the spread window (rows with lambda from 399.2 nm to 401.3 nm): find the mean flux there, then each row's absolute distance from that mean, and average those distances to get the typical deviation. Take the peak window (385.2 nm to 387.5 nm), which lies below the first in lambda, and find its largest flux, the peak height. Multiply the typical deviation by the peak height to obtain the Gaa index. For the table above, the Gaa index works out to 7.8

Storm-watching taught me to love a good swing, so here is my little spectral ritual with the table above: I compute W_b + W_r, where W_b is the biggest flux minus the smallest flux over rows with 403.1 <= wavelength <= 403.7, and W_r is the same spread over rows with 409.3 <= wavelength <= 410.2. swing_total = 10.2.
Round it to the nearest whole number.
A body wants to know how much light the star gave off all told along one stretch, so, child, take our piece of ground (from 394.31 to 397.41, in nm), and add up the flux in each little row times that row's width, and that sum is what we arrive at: 19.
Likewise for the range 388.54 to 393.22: 32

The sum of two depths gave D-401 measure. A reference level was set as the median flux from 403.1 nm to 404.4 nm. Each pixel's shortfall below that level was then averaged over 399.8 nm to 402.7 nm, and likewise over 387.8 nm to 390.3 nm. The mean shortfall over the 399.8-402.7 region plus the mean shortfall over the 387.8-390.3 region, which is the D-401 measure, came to 6.8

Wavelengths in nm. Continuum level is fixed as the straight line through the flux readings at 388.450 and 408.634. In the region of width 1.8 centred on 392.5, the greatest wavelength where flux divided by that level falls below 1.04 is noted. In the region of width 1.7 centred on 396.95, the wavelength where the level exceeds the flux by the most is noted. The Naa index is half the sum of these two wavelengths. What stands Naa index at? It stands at 395.04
